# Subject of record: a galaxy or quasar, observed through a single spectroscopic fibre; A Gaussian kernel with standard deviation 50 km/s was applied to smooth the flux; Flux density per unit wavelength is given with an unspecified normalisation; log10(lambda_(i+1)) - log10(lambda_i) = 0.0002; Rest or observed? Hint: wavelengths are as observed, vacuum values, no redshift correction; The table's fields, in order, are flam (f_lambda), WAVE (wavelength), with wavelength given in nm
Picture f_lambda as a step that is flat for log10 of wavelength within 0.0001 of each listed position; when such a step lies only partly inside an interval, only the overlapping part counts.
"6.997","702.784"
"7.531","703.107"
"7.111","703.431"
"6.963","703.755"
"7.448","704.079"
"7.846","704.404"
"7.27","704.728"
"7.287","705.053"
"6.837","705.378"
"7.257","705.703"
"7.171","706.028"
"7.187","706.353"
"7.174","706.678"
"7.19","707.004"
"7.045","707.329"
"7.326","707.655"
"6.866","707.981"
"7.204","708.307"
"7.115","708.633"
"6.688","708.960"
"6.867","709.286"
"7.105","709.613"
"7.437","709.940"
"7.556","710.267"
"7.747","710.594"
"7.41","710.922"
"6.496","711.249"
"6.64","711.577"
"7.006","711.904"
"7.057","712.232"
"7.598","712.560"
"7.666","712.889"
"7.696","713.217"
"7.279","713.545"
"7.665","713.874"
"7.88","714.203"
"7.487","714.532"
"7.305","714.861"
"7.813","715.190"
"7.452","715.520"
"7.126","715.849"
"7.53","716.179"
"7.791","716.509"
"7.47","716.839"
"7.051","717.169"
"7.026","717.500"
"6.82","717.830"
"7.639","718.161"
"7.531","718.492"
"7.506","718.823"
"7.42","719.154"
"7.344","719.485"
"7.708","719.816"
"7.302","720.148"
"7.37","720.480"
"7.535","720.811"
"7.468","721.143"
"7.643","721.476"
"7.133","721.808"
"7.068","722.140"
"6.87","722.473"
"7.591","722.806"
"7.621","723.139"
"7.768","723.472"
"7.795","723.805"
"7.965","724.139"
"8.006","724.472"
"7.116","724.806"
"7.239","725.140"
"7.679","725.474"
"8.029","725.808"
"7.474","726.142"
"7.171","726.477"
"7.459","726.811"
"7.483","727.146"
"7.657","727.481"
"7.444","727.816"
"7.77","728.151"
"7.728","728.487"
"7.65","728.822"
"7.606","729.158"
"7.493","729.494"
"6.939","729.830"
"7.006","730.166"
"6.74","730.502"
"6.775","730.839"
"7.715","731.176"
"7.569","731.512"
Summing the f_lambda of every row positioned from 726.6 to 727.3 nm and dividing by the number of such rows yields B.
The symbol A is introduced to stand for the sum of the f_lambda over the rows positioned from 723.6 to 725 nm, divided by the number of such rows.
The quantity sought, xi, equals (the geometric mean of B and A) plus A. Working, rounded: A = 7.7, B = 7.47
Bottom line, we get 15.3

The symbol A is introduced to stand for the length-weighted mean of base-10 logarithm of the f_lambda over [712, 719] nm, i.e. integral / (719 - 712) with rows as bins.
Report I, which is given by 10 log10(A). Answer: -0.60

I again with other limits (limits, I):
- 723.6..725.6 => -0.54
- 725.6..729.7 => -0.56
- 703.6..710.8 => -0.67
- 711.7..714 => -0.61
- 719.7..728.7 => -0.57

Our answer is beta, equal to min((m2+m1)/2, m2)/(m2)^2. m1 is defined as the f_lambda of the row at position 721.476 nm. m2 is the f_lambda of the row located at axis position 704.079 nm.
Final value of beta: 0.134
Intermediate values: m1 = 7.643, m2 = 7.448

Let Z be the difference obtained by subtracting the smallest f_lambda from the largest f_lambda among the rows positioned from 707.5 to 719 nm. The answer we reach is 1.4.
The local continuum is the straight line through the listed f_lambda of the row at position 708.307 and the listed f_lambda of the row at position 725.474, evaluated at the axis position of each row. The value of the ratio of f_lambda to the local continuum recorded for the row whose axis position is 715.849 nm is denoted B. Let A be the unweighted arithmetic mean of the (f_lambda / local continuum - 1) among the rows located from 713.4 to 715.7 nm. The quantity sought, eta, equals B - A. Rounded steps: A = 0.02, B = 0.96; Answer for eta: 0.94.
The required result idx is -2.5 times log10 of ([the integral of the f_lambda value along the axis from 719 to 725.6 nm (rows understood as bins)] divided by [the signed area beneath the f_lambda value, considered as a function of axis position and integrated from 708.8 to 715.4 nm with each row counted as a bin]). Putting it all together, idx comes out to -0.023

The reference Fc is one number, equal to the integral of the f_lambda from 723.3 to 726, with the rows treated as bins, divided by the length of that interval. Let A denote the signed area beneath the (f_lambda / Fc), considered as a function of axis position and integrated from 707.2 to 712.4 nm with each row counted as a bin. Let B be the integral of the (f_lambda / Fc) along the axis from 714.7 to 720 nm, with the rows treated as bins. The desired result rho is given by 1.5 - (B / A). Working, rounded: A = 4.79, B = 5.10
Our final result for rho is 0.44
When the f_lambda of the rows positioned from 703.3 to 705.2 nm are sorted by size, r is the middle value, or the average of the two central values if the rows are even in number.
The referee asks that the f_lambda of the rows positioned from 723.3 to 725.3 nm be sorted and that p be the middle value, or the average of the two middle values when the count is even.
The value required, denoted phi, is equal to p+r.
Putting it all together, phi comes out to 15.1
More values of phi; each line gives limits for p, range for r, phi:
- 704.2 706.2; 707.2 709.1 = 14.3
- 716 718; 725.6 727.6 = 14.7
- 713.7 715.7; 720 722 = 15.0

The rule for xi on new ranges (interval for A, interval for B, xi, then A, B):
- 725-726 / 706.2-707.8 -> 15.1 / 7.6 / 7.18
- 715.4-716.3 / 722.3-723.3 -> 14.7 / 7.4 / 7.36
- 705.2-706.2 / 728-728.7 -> 14.5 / 7.1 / 7.75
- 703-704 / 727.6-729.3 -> 14.6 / 7.2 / 7.64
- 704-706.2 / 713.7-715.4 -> 14.8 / 7.3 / 7.63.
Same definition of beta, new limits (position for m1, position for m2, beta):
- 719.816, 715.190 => 0.127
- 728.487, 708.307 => 0.139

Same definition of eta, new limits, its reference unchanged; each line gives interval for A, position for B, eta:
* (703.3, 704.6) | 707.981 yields 0.92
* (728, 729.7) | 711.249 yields 0.91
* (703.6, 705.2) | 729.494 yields 0.92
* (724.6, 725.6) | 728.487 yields 1.04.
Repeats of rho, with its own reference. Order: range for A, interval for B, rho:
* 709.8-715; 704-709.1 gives 0.54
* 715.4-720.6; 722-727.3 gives 0.46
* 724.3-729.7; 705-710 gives 0.63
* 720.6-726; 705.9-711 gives 0.60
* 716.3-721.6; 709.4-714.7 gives 0.51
